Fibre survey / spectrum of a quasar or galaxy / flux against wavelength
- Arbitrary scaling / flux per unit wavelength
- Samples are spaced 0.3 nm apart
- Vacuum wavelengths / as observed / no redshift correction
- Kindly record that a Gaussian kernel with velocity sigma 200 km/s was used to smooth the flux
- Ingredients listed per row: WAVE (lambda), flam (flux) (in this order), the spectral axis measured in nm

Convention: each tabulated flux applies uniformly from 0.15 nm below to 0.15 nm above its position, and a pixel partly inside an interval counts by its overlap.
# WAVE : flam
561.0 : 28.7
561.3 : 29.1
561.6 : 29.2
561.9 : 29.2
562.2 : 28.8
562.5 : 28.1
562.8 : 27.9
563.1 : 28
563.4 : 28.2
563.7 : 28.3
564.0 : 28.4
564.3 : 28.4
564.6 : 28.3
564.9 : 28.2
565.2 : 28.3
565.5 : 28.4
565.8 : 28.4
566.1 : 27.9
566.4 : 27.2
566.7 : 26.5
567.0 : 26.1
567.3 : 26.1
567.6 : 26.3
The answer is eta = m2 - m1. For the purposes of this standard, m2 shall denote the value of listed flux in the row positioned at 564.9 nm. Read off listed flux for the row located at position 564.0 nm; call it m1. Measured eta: -0.2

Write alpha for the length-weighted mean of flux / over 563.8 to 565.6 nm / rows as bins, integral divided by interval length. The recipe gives 28.3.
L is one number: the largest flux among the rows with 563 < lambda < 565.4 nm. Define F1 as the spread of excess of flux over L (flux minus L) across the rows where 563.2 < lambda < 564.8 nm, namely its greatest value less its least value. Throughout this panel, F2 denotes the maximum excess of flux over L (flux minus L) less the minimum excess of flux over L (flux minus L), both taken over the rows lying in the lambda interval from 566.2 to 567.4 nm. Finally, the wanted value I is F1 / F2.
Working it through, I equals 0.2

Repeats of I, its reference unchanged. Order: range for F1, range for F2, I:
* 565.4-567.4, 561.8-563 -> 1.8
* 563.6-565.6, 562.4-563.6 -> 0.7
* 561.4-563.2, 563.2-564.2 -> 6.5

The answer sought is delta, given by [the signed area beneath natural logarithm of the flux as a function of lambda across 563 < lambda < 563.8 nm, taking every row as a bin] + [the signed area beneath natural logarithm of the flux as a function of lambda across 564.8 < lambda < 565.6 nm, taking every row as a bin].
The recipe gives 5.34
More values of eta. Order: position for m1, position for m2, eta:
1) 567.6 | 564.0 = 2.1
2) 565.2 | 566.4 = -1.1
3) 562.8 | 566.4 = -0.7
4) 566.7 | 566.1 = 1.4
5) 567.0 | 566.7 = 0.4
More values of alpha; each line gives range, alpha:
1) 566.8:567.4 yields 26.1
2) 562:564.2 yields 28.3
